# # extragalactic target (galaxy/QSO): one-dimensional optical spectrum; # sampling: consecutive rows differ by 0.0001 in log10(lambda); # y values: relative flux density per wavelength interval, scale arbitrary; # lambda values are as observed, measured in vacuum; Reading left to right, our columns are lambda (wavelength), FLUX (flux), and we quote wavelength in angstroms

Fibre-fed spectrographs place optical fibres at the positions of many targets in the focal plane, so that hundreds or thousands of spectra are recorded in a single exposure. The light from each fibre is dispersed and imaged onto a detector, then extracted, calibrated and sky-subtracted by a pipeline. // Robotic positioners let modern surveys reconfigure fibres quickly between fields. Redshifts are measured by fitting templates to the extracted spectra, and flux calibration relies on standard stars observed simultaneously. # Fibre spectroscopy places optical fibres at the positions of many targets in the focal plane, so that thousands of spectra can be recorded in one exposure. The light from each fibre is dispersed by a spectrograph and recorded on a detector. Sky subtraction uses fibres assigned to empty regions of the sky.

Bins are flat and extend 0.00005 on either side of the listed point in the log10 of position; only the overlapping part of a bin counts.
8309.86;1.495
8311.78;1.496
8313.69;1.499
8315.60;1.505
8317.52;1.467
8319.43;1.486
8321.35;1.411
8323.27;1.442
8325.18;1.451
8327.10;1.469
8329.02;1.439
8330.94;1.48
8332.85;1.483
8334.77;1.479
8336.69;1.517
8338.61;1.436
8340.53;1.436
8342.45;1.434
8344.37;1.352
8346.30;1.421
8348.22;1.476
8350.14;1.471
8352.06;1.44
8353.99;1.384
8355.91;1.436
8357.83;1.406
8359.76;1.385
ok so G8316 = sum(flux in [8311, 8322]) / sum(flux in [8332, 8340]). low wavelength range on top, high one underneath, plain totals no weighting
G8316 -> 1.5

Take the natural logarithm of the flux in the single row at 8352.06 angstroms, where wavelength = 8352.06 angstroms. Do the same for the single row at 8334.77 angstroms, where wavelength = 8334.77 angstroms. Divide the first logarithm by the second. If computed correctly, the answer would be 0.93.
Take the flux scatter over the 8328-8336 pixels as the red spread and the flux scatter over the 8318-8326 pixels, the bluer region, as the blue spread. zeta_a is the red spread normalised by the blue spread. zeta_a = 0.68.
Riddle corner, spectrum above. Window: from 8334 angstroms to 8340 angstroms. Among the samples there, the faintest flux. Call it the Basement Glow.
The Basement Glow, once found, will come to 1.436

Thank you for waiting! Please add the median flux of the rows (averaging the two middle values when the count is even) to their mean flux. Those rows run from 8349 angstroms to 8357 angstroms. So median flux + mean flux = 2.87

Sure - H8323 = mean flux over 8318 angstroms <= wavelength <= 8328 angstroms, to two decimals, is 1.45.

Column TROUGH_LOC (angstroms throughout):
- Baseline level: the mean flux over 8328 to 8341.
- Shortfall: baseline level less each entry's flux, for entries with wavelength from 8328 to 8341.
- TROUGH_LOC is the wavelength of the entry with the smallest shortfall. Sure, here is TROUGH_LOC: 8336.69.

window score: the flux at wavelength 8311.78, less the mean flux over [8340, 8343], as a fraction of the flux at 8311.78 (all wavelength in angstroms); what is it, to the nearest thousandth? 0.041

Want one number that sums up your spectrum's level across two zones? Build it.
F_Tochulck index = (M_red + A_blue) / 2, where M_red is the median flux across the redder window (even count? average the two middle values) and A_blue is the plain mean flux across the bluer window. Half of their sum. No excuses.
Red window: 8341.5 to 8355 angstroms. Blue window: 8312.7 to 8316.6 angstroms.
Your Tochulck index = 1.47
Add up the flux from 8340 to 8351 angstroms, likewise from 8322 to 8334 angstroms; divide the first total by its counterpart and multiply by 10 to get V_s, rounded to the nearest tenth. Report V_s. 9.8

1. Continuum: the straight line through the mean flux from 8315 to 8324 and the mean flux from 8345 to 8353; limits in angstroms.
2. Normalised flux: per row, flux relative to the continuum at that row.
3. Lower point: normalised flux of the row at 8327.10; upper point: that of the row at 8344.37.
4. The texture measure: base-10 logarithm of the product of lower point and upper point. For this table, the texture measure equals -0.03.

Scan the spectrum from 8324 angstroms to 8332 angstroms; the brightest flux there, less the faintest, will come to 0.04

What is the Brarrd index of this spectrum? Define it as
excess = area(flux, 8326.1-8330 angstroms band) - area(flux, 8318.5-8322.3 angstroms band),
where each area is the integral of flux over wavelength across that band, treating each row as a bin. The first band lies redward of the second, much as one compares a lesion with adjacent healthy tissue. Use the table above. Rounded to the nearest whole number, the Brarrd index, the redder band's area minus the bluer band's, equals 0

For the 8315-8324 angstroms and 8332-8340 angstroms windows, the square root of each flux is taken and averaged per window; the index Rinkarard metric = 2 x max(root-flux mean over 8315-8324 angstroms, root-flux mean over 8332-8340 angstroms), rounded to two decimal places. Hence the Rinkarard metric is 2.43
